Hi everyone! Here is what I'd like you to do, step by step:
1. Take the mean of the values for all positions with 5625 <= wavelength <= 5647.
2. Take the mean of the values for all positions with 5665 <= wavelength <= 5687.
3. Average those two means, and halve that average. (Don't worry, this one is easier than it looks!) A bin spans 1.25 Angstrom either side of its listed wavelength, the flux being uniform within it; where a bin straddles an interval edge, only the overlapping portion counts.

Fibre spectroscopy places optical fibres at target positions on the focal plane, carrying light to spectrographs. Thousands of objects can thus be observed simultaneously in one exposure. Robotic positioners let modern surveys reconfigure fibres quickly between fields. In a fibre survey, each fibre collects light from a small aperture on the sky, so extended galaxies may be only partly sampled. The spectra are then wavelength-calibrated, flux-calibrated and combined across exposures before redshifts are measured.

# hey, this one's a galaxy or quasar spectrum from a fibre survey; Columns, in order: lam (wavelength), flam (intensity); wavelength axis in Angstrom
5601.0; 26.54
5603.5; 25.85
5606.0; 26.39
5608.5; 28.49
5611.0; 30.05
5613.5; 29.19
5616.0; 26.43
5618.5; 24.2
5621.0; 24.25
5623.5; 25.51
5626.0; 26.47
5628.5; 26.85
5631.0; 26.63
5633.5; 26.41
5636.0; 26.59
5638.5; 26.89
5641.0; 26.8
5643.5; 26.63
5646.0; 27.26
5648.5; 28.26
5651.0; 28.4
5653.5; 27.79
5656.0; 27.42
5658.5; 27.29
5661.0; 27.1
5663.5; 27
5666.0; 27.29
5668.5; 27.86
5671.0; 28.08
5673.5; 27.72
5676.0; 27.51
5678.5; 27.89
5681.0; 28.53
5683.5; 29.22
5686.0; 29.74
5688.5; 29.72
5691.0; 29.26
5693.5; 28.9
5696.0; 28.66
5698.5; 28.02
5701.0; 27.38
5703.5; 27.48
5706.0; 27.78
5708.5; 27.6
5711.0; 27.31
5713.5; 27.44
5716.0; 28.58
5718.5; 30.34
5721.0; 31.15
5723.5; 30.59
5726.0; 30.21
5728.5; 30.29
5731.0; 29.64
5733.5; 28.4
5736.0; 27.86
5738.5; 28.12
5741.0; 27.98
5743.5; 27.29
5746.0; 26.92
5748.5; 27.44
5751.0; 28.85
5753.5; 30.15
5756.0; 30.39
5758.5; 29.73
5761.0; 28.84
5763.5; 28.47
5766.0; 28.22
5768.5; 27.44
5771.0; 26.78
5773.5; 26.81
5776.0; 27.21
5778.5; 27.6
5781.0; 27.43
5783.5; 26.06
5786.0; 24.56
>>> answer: 13.7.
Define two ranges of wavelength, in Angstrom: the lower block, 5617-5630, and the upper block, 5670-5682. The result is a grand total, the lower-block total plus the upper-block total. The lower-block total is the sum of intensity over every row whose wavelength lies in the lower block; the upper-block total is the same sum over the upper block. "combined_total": 267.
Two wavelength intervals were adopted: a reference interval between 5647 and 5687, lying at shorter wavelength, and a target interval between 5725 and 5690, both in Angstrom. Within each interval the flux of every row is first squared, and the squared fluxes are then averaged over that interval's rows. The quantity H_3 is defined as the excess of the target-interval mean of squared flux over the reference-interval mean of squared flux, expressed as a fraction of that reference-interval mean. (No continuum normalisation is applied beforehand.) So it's 0.05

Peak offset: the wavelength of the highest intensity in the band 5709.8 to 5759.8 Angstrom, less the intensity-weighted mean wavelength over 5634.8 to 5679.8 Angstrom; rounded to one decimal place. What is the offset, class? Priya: 63.6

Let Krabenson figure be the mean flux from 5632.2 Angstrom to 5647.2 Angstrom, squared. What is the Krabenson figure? 716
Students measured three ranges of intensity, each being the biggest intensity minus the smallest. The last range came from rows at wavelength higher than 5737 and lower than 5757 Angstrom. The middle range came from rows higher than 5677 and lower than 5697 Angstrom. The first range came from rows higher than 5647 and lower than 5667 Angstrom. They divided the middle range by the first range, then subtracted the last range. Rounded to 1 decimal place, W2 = -2.1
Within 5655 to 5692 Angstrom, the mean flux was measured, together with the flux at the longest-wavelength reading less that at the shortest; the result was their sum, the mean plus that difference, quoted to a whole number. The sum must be 30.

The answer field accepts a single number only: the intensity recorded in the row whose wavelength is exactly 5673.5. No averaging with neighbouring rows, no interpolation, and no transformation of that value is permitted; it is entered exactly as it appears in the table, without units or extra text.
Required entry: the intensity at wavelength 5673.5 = 27.72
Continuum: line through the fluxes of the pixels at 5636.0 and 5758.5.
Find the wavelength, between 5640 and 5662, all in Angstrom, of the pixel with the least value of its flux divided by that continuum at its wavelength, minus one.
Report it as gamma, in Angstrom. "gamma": 5643.5 Angstrom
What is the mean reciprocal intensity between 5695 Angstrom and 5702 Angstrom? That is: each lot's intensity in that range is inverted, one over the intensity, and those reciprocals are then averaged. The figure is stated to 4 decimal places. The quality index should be 0.0357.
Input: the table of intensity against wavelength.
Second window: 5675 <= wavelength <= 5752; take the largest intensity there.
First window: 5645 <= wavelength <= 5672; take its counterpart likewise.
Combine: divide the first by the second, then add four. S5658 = 4.91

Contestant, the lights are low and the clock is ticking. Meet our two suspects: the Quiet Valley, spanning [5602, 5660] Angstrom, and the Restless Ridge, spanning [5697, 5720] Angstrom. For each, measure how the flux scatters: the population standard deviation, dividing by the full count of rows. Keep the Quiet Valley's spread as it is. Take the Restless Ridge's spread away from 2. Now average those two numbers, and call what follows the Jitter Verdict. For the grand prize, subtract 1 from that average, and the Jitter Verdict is 0.22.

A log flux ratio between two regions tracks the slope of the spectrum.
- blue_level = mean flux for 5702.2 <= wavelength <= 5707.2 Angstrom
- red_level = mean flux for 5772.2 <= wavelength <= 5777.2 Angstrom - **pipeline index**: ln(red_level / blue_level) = -0.023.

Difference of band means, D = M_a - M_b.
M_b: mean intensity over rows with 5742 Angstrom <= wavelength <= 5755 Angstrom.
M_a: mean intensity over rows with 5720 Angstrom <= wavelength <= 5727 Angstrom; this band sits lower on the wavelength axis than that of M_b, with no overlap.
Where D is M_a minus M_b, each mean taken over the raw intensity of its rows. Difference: 2.5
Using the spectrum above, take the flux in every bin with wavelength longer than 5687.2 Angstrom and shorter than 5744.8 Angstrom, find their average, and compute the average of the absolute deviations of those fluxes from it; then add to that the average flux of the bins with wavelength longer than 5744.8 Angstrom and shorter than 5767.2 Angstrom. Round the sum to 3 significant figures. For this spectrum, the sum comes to 29.8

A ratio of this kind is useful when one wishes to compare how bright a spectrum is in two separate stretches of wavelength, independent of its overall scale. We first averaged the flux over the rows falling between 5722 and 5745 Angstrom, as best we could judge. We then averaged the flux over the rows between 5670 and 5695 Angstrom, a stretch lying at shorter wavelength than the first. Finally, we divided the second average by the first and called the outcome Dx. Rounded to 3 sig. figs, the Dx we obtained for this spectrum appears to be 0.991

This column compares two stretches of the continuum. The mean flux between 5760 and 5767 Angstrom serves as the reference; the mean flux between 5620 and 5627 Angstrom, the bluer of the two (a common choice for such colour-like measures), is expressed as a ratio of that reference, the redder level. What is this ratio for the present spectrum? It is 0.89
